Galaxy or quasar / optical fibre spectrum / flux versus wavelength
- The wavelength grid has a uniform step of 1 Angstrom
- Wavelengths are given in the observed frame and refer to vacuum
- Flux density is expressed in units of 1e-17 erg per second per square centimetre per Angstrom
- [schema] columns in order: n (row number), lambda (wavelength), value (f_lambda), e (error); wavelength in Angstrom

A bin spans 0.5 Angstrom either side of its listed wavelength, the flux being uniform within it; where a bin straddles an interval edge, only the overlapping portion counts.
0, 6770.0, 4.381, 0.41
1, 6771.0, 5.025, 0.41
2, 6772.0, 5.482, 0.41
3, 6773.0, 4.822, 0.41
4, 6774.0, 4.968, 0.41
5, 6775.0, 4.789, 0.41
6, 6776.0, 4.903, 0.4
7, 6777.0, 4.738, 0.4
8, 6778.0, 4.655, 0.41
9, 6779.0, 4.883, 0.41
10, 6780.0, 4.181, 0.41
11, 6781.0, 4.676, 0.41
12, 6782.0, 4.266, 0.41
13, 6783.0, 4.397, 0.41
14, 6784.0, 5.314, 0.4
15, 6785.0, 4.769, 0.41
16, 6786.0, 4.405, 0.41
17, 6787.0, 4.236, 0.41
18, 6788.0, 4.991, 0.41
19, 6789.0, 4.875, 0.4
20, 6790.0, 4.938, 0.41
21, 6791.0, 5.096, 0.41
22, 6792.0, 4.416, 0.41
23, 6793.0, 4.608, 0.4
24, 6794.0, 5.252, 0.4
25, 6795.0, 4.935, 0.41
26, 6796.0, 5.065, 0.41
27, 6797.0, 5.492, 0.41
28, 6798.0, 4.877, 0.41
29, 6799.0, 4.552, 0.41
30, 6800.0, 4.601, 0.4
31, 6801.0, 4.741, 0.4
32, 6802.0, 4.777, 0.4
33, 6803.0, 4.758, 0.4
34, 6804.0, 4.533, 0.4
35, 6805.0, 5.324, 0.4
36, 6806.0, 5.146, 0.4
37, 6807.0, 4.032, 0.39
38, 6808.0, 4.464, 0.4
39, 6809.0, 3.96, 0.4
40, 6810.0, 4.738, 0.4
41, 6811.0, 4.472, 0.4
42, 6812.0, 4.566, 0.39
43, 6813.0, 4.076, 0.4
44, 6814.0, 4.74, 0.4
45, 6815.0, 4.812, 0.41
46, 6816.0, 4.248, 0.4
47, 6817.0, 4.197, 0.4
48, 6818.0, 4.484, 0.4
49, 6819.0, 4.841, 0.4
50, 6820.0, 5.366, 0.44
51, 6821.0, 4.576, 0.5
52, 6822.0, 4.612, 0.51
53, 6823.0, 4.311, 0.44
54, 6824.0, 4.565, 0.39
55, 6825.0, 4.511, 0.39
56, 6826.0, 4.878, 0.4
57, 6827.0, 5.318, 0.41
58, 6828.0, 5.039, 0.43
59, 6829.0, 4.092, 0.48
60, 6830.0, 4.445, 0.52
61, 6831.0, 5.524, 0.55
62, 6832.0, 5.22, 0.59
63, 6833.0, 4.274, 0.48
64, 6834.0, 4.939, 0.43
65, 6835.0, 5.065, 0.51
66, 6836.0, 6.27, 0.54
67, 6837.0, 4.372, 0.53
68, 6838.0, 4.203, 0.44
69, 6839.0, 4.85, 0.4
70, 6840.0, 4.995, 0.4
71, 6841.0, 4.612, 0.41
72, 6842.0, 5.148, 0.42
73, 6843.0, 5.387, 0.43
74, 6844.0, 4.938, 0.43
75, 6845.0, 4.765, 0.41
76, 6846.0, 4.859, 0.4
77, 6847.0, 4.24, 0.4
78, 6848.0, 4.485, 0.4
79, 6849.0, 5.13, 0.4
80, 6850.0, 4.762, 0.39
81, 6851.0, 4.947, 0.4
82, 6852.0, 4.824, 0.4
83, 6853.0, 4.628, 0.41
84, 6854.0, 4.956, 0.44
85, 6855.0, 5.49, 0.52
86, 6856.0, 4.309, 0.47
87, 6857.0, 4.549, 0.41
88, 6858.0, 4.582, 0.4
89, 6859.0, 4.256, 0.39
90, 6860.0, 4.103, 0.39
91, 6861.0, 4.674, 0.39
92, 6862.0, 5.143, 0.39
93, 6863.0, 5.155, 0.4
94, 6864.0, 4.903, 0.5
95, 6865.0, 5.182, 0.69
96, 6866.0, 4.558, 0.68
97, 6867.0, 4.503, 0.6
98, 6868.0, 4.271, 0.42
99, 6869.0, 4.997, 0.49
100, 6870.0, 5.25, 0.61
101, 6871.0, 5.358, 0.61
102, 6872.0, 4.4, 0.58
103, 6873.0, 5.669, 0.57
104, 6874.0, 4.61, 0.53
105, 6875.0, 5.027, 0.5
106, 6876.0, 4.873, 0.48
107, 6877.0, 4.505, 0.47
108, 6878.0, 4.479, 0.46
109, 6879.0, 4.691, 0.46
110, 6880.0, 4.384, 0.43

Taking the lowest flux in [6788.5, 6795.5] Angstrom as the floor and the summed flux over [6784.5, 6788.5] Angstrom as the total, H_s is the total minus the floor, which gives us 14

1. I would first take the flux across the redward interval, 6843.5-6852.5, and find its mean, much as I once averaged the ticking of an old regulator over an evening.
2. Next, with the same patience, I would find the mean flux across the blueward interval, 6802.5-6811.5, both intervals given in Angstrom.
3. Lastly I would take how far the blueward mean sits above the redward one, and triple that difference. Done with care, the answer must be -0.5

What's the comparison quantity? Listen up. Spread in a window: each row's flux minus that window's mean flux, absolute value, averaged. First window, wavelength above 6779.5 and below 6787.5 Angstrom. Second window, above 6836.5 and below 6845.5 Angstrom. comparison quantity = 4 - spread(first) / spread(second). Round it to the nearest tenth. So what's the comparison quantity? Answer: 3.0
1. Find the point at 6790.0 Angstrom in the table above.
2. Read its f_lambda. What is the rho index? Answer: 4.938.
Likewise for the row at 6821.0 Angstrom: 4.576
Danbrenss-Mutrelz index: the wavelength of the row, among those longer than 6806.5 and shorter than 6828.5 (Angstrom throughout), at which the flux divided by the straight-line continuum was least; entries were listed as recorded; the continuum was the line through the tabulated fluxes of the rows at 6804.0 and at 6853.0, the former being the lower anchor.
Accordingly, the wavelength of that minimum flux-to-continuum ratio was 6809.0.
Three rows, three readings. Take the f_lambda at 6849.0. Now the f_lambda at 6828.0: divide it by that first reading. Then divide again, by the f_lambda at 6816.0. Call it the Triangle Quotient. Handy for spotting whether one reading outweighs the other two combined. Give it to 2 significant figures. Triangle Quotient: 0.23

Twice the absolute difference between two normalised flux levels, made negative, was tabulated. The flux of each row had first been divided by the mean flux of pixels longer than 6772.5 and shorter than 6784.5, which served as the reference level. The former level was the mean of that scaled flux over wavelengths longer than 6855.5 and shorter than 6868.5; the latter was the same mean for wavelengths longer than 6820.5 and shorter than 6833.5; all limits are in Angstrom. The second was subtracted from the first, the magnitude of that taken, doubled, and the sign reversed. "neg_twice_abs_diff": -0.038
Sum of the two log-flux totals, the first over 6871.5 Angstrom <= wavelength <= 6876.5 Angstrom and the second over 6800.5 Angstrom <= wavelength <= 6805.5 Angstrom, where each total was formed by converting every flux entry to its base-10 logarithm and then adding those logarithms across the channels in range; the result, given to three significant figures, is 6.86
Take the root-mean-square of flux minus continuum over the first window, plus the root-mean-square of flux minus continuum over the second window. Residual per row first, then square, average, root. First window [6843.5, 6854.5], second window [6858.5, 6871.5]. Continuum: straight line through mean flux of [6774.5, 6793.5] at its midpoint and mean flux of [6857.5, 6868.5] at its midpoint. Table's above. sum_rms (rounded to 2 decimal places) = 0.69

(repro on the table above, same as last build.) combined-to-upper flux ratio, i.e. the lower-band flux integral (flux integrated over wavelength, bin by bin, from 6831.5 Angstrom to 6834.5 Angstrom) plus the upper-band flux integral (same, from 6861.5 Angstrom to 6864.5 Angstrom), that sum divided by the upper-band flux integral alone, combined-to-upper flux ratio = 1.95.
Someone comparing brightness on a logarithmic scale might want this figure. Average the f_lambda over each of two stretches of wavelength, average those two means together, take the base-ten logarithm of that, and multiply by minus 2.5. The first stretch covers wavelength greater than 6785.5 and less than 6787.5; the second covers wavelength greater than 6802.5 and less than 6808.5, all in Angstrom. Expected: -1.64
